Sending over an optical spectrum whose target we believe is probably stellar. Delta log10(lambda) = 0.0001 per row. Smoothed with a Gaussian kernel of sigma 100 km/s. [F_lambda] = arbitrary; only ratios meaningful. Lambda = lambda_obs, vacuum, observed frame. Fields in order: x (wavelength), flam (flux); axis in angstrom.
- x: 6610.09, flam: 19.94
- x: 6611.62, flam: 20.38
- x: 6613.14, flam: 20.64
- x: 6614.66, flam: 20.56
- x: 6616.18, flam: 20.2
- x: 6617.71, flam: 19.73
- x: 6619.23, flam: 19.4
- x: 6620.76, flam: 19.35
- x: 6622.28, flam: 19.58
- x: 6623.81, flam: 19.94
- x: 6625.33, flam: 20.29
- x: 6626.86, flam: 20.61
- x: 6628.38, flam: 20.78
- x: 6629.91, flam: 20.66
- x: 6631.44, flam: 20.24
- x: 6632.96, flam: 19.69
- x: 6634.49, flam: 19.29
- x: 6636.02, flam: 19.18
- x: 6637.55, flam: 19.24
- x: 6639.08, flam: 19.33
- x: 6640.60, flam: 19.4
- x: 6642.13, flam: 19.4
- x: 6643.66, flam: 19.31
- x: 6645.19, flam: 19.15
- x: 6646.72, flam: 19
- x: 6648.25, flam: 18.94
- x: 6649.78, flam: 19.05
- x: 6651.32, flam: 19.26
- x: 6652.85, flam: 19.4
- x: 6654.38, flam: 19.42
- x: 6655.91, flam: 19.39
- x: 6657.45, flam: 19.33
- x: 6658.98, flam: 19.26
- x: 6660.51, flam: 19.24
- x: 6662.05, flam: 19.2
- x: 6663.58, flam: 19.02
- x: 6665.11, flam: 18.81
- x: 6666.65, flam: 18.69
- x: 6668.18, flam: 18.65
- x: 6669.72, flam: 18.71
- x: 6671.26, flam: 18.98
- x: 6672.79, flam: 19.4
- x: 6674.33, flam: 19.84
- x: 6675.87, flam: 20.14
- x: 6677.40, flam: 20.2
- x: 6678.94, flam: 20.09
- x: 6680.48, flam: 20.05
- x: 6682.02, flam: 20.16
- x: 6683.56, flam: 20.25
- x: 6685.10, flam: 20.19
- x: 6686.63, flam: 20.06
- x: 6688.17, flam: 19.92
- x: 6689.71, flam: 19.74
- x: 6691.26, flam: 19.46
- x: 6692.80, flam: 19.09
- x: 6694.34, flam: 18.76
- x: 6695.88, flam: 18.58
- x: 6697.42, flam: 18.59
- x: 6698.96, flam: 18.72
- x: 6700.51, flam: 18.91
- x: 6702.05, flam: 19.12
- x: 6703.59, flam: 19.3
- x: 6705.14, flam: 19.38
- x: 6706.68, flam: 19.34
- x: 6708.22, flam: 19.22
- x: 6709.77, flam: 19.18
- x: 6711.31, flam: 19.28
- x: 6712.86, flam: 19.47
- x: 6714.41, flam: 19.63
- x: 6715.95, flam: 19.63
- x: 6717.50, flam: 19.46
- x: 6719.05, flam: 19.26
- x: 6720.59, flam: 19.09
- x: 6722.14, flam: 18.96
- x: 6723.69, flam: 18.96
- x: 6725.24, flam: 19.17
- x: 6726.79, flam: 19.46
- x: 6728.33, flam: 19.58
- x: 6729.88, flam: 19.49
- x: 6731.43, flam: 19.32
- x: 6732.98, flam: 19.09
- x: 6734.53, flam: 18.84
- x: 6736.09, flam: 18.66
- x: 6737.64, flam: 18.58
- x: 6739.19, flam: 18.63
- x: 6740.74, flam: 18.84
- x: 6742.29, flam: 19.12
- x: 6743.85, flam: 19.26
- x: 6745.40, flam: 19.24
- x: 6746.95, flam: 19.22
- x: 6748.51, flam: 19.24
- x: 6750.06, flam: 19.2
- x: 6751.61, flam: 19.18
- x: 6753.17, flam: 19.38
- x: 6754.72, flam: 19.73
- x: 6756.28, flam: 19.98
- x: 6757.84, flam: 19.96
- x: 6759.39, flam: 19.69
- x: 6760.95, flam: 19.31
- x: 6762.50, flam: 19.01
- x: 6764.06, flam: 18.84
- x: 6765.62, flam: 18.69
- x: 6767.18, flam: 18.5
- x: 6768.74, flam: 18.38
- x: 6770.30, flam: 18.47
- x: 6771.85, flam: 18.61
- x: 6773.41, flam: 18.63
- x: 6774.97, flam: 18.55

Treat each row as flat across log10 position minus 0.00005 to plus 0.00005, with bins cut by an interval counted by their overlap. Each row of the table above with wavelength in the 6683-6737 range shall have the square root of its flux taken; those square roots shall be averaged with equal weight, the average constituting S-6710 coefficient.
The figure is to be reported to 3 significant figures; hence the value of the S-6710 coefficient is 4.39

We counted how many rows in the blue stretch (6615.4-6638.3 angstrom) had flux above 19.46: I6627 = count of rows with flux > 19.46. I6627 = 10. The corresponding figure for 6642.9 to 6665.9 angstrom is 0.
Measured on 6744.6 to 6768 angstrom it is 4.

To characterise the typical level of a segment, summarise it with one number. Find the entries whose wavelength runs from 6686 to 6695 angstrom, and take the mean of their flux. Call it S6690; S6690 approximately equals 19.5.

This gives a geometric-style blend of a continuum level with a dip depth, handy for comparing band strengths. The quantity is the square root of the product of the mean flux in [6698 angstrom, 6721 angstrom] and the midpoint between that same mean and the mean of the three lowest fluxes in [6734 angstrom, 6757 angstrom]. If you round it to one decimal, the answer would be 19.1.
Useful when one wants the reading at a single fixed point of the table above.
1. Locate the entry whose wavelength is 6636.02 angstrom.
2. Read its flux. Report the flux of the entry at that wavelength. 19.18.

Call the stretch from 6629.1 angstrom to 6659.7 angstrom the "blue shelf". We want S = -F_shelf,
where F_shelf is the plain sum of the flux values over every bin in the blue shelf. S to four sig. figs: -387.9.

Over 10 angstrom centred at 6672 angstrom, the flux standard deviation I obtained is 0.6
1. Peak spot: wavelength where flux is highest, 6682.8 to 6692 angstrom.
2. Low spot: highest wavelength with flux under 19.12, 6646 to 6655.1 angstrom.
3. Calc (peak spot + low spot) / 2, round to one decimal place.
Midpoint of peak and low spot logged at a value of 6666.7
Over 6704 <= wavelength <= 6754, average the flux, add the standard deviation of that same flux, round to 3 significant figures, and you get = 19.5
